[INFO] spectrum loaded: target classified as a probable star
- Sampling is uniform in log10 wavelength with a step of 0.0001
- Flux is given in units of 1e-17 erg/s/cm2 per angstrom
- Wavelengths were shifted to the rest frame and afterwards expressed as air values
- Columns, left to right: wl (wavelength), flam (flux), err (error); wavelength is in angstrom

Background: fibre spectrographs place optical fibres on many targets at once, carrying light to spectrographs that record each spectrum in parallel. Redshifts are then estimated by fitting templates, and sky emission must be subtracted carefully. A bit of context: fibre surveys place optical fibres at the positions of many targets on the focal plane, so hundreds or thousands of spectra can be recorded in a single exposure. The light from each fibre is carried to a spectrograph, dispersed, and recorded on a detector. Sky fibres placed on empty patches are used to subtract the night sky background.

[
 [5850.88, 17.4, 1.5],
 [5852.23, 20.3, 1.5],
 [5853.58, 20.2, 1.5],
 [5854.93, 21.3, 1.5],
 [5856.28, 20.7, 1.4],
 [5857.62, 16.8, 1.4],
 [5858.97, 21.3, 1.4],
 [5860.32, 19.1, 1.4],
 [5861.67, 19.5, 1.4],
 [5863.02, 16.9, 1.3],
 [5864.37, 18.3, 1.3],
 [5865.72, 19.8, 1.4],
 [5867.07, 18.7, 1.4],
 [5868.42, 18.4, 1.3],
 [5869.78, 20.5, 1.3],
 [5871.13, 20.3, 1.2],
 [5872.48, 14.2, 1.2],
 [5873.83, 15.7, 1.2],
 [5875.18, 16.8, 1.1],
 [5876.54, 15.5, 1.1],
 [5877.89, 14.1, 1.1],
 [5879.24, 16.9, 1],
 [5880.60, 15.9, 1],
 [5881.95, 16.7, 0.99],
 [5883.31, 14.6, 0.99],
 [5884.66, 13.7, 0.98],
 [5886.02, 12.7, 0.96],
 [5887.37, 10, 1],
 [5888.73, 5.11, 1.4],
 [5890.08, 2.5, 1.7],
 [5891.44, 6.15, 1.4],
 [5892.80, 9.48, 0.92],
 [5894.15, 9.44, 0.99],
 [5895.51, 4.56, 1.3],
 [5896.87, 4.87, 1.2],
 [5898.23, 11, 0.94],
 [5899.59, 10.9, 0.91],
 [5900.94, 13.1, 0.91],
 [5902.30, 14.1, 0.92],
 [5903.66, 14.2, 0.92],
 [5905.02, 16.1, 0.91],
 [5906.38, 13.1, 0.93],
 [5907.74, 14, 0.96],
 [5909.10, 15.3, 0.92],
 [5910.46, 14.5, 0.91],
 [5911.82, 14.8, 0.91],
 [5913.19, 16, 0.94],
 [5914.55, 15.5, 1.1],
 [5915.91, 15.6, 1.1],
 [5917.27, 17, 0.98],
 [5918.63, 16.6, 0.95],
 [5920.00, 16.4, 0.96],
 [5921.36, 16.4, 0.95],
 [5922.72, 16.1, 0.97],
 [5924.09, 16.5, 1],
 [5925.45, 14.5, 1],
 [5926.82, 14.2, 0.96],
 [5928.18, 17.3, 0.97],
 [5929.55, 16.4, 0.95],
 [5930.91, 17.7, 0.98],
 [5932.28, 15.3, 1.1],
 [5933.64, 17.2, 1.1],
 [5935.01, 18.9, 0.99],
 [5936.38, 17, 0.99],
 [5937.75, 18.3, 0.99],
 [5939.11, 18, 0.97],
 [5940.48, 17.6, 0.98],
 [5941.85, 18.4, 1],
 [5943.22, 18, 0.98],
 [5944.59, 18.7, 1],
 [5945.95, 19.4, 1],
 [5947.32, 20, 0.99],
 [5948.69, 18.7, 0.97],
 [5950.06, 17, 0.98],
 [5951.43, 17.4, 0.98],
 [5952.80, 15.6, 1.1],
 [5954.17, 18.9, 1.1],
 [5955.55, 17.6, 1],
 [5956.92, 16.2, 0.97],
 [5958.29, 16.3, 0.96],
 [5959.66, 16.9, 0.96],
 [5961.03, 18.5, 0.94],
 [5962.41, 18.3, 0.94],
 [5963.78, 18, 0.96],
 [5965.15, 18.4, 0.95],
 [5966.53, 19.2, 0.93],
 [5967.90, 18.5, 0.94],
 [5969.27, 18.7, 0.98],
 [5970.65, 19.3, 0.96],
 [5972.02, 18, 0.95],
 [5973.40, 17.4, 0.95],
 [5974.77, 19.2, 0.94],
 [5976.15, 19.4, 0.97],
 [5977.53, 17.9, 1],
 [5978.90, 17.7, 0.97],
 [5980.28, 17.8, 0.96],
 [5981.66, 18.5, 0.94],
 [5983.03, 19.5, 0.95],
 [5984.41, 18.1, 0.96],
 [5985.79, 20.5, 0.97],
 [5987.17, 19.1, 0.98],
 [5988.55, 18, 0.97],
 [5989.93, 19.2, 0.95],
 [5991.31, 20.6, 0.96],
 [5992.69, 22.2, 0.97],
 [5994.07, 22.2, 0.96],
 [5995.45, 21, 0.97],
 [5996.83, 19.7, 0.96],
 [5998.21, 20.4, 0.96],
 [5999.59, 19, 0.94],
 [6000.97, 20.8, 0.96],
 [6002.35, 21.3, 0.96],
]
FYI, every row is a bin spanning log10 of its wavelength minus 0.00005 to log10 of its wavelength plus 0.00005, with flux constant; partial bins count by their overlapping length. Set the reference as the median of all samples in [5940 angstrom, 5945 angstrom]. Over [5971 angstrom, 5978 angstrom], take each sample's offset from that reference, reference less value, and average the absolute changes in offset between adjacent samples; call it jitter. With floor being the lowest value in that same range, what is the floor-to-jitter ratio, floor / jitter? 17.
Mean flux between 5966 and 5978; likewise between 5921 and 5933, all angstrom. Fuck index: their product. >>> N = 299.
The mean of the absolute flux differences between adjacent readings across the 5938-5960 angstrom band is 1.03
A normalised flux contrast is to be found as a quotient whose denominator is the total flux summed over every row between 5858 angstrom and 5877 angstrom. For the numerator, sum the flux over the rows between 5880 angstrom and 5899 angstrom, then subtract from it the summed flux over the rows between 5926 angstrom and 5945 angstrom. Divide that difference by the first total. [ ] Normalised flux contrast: -0.42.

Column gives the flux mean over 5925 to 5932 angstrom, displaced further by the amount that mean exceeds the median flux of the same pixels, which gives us 15.6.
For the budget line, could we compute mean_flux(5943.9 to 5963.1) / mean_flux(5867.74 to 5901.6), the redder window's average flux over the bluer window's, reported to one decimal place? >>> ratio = 1.4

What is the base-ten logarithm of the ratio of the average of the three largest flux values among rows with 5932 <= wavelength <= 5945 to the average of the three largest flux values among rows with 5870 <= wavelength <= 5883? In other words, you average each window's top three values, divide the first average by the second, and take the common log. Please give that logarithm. 0.016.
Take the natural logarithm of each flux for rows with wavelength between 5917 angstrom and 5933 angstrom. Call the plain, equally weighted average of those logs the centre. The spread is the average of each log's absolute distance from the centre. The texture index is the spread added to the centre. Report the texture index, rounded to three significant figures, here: 2.83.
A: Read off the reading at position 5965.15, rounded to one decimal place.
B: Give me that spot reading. 18.4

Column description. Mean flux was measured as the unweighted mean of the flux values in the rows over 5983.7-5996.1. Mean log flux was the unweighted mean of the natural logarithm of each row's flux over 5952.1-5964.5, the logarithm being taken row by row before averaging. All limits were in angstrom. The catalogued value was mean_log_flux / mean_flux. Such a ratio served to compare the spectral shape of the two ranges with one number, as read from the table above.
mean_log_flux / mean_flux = 0.14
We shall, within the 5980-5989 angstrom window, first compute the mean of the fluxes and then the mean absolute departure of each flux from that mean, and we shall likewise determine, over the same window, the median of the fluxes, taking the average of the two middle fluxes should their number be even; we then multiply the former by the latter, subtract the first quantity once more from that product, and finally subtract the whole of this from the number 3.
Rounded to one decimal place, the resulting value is -10.7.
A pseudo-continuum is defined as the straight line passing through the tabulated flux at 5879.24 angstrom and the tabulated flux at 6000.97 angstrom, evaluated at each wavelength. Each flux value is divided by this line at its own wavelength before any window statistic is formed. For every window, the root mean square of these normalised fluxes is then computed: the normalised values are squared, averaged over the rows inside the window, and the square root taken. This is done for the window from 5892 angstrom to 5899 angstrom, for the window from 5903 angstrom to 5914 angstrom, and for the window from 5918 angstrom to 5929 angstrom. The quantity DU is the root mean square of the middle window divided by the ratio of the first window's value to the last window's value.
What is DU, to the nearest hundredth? 1.52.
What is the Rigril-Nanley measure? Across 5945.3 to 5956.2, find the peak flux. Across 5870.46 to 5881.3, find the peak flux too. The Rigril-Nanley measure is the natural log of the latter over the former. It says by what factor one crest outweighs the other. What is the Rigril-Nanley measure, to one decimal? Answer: 0.0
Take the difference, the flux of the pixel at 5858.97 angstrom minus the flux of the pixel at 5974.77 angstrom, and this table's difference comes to 2.1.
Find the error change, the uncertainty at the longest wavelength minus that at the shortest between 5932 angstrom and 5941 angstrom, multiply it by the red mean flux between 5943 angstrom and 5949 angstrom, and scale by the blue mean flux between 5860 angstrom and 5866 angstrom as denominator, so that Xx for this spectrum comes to -0.12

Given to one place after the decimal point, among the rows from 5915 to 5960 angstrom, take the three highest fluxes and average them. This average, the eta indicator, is 19.4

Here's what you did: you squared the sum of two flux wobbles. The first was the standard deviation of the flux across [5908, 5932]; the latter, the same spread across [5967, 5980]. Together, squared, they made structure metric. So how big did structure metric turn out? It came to 3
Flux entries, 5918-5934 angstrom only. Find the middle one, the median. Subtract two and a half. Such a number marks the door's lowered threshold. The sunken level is 13.9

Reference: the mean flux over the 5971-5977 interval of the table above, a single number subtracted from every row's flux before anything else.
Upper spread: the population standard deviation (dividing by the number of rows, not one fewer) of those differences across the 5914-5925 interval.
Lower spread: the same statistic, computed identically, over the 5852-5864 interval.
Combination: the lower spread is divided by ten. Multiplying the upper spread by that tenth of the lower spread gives 0.076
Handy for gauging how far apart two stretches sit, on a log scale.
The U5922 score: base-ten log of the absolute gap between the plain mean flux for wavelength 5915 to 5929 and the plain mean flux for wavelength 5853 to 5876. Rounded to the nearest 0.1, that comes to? 0.4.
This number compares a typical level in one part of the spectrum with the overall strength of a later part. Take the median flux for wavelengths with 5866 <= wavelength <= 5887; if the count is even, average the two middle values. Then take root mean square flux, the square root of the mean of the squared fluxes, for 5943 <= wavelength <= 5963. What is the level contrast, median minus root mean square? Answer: -2.0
